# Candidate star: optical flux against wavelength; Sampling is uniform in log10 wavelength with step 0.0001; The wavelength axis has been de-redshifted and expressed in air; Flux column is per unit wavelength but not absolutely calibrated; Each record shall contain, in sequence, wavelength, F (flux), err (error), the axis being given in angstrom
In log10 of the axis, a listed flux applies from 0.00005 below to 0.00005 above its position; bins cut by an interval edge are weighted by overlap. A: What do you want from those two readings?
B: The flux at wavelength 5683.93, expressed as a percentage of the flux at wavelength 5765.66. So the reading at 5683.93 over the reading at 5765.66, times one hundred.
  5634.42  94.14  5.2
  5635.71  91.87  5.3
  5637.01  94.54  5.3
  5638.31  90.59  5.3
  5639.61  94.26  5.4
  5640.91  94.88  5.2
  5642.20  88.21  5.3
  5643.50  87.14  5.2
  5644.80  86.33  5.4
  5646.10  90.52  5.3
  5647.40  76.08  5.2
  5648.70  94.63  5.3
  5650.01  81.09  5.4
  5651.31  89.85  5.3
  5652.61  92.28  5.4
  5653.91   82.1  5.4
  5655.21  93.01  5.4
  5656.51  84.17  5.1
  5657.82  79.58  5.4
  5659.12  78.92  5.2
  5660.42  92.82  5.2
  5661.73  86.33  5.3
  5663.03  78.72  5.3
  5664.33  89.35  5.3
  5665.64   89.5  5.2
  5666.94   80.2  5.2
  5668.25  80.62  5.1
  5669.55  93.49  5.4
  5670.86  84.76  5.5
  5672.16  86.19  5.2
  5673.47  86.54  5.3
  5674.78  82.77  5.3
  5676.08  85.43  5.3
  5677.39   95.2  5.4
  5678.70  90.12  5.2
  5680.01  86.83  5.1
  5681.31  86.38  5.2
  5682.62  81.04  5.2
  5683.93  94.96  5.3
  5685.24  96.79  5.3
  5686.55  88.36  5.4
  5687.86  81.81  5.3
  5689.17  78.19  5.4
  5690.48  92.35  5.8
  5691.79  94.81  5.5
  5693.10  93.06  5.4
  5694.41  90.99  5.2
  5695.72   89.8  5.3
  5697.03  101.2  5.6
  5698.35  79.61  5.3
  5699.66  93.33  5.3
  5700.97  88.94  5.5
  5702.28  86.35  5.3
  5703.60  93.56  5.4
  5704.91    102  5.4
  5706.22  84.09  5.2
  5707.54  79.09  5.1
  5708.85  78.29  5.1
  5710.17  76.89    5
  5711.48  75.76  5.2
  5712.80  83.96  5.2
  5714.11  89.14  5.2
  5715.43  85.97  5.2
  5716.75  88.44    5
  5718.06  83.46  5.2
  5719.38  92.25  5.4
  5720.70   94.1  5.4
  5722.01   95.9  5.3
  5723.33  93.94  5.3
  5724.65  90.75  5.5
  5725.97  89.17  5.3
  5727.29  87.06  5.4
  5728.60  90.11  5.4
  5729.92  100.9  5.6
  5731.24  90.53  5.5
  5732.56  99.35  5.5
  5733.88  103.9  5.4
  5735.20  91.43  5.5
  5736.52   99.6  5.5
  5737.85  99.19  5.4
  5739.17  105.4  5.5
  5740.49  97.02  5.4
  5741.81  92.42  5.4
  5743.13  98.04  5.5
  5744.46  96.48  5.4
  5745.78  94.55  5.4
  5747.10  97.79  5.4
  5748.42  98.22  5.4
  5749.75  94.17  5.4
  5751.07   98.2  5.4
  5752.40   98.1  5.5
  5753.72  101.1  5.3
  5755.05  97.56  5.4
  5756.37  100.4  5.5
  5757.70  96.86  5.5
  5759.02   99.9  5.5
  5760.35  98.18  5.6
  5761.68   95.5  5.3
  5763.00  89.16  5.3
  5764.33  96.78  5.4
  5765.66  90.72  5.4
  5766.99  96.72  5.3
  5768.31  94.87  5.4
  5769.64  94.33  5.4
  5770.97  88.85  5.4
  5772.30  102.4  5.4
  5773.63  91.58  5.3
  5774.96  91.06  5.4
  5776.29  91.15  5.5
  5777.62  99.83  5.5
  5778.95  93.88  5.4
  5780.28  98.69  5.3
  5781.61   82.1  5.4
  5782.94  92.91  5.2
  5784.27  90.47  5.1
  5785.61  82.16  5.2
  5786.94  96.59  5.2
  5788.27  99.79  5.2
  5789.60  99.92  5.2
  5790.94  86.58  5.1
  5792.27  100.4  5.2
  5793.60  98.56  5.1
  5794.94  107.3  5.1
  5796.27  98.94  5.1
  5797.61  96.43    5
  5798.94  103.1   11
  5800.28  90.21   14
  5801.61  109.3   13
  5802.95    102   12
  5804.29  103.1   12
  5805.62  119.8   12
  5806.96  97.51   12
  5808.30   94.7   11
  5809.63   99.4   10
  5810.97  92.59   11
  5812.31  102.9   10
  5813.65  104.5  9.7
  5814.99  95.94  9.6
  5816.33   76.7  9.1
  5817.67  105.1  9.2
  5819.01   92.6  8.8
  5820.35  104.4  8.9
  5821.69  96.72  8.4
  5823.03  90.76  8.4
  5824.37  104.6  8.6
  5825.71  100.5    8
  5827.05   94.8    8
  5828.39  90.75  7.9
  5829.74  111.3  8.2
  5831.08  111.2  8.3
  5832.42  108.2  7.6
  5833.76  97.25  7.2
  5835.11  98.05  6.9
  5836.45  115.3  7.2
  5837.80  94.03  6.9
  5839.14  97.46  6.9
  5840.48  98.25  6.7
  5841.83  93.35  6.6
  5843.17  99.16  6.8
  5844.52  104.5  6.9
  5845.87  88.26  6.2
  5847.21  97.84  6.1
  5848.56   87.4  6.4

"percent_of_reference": 105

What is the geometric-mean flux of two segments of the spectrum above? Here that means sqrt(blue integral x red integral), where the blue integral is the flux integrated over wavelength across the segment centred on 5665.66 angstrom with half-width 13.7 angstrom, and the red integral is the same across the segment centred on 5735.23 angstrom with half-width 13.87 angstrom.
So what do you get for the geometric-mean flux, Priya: 2506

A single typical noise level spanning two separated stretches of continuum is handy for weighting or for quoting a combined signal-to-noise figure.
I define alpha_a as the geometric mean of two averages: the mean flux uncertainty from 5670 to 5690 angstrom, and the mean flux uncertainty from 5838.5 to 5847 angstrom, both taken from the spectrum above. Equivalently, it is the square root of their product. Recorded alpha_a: 5.9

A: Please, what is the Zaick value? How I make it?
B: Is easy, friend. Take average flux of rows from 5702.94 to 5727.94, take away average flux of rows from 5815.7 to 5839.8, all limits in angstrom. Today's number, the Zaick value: -12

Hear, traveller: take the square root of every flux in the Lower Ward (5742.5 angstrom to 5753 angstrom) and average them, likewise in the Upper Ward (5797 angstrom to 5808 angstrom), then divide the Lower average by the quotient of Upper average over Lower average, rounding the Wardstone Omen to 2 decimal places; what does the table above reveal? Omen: 9.57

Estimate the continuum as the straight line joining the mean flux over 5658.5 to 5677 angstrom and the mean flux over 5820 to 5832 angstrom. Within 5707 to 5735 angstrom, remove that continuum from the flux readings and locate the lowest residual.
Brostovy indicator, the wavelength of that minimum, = 5711.48 angstrom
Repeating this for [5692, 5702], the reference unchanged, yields 5698.35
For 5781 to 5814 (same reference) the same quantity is 5785.61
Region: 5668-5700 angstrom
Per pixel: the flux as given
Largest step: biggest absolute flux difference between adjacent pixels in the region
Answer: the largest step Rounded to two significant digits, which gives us 22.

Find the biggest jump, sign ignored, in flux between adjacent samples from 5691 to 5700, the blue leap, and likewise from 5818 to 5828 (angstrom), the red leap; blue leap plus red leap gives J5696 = 35.4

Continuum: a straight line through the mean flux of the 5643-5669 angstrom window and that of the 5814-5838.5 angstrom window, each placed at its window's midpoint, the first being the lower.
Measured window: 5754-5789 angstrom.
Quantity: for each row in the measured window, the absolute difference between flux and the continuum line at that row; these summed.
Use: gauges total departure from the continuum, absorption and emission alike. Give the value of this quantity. 113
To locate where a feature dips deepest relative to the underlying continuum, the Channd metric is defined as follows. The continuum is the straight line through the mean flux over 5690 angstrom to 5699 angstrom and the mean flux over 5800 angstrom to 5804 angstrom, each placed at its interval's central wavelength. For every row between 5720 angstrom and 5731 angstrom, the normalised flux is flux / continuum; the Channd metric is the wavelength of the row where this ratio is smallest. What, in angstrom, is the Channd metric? 5727.29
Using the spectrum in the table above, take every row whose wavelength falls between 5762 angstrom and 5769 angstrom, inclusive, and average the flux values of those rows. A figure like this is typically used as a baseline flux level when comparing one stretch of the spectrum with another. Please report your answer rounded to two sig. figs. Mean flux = 94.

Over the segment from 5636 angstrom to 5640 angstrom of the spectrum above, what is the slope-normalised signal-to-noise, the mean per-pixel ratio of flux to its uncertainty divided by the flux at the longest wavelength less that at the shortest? -62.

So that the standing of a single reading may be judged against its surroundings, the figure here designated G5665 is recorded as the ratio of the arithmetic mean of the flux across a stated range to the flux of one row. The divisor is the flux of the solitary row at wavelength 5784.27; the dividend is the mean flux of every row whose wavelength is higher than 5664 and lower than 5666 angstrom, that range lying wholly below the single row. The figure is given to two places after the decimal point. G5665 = 0.99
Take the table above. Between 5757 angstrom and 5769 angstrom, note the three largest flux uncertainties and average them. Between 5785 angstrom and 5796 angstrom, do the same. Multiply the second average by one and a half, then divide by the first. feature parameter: 1.41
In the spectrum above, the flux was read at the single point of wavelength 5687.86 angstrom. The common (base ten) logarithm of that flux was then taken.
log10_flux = 1.91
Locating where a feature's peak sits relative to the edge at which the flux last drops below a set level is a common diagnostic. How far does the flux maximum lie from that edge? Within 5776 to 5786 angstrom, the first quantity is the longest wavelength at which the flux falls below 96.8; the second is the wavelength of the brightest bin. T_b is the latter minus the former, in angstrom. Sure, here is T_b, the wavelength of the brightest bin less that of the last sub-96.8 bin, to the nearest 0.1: -8.0 angstrom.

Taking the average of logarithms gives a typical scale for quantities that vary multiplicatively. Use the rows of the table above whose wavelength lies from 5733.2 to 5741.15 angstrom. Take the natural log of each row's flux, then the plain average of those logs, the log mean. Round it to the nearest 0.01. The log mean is 4.60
